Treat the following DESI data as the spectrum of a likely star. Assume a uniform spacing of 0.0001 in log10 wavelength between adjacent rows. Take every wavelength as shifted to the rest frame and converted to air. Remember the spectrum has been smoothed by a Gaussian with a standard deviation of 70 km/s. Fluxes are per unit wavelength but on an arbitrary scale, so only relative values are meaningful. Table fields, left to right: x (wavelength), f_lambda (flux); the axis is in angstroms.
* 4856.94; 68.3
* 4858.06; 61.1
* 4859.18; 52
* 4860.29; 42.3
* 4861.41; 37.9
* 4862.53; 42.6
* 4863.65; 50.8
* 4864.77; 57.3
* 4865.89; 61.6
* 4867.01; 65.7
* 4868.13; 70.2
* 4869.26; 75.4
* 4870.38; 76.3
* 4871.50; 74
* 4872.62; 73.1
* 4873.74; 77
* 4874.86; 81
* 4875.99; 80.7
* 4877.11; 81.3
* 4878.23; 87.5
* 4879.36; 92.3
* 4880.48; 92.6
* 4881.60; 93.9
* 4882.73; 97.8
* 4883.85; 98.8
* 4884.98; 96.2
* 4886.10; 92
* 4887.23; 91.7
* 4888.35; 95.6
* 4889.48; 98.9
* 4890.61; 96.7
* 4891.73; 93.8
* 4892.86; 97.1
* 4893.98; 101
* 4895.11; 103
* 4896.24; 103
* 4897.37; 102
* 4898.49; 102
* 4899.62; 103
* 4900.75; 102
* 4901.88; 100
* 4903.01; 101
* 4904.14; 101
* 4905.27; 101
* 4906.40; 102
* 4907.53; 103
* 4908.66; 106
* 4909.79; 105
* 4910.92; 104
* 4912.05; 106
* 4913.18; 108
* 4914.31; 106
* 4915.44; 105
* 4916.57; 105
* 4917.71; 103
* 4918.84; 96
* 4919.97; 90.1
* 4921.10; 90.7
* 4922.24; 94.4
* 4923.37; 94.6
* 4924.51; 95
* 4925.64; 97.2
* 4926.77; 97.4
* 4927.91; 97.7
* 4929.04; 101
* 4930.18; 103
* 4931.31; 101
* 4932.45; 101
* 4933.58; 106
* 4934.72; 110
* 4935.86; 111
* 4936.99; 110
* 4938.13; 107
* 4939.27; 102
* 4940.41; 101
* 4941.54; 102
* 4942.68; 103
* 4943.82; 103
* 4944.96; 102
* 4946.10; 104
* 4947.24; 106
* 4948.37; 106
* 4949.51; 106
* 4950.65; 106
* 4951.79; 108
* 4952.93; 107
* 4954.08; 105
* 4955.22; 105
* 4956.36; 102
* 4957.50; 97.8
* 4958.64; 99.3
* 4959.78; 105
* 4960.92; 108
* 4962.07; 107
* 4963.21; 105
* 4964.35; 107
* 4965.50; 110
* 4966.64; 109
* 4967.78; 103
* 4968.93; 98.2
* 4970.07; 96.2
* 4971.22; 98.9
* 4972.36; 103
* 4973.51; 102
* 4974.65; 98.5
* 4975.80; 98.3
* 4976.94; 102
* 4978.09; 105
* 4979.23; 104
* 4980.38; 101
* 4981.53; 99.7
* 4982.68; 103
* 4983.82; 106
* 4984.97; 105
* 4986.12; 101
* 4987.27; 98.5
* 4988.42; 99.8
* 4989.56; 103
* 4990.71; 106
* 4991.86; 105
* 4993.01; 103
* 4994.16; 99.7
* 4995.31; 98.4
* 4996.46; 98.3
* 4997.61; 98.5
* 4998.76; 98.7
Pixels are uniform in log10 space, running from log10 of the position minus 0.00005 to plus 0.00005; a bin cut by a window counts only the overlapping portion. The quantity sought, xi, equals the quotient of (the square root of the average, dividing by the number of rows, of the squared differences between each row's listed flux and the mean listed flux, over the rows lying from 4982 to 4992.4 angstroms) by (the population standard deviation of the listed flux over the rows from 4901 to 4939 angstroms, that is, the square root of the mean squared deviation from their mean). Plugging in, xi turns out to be 0.5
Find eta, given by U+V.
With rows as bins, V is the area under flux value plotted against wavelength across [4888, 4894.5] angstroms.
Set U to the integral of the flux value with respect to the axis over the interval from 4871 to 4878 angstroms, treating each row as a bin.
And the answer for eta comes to 1181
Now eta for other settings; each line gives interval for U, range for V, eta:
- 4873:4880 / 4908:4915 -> 1323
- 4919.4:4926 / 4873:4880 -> 1200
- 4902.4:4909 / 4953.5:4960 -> 1338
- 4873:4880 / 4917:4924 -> 1246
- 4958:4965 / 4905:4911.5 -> 1410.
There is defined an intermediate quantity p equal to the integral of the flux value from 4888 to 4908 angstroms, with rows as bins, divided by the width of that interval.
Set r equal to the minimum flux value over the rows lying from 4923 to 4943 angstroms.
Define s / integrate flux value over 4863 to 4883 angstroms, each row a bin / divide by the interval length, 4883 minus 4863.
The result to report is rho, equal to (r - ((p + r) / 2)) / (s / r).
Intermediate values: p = 100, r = 94.6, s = 77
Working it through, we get -4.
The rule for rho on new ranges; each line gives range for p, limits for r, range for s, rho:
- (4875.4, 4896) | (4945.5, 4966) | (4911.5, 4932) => 2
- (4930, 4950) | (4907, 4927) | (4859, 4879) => -10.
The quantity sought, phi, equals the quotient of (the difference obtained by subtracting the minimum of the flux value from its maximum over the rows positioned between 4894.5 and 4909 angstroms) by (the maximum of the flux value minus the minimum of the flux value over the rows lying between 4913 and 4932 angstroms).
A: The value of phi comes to 0.34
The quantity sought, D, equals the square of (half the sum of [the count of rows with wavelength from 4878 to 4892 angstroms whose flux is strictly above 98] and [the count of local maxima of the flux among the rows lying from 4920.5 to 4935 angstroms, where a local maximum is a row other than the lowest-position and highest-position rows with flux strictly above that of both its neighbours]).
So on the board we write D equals 2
